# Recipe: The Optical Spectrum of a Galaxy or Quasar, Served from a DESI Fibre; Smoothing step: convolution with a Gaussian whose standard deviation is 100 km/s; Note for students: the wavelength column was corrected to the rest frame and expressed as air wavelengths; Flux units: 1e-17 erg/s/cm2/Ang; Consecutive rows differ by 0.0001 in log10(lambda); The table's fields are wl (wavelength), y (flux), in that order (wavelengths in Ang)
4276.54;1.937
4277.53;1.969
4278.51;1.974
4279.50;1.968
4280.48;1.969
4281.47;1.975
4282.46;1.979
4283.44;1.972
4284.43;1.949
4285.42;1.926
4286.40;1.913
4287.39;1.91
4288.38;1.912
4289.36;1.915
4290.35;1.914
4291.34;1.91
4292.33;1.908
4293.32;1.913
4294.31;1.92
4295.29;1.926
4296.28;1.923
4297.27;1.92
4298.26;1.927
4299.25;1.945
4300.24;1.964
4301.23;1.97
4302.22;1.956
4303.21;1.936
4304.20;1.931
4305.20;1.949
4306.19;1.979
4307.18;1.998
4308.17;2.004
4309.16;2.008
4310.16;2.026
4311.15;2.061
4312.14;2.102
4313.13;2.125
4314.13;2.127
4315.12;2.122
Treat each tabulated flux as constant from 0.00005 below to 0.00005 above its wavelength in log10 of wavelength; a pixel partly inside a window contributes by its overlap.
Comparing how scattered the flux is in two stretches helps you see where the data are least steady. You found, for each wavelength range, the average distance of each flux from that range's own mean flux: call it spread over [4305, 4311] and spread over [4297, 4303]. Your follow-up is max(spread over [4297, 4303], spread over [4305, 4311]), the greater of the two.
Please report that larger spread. 0.020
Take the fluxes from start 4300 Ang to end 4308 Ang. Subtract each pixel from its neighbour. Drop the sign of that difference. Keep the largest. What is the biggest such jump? 0.030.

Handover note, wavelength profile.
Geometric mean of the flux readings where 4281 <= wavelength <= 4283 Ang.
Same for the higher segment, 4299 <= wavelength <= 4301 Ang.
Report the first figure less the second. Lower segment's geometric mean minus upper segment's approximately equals 0.02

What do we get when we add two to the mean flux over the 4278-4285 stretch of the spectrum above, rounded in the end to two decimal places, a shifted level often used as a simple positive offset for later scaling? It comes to 3.97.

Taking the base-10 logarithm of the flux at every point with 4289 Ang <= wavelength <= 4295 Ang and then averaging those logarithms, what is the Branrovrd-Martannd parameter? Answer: 0.282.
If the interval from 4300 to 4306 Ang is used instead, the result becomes 0.290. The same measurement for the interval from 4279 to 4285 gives 0.294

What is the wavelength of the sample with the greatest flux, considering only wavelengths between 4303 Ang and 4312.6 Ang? 4312.14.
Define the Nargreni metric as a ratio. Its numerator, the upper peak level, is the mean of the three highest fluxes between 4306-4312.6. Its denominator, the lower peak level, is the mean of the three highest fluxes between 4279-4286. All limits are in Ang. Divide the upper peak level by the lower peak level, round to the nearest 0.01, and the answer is 1.04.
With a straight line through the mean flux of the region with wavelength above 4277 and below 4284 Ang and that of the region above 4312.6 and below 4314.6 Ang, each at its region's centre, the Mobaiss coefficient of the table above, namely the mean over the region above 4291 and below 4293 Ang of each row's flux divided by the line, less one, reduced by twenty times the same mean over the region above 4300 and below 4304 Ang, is 1.05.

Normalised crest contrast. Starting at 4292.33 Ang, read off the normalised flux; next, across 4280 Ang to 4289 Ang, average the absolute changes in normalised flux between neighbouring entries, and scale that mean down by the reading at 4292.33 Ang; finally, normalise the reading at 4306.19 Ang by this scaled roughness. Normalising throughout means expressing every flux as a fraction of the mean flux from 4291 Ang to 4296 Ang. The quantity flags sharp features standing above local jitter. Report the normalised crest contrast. 195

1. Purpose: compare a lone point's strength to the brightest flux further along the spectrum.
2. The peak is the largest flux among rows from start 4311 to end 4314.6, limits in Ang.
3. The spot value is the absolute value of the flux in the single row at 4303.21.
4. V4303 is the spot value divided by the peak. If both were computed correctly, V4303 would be 0.91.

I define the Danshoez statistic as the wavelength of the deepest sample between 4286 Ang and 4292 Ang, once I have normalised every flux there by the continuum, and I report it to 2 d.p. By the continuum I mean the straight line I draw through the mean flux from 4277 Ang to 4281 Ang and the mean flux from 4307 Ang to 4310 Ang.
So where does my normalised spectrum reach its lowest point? 4291.34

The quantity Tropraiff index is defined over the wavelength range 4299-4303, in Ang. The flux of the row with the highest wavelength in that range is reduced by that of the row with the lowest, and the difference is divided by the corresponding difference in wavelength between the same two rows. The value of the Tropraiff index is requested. 0.0037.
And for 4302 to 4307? 0.0058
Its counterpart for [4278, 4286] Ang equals -0.0069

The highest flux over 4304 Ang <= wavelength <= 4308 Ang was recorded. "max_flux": 1.998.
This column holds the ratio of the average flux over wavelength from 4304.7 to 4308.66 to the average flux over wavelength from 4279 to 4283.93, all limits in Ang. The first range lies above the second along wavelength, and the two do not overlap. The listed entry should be 1.01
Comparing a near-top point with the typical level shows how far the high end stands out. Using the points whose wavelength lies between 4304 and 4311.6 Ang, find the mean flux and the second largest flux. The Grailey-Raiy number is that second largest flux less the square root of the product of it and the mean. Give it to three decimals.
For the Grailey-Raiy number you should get 0.016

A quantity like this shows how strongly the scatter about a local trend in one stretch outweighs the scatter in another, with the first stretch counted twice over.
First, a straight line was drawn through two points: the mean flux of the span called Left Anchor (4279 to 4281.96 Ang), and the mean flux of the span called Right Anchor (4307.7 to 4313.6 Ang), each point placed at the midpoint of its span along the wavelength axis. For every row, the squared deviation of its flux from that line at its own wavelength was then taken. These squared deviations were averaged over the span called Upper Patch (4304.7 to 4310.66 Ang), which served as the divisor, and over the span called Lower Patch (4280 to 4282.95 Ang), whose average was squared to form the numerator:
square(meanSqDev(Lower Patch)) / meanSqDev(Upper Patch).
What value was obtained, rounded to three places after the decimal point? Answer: 0.000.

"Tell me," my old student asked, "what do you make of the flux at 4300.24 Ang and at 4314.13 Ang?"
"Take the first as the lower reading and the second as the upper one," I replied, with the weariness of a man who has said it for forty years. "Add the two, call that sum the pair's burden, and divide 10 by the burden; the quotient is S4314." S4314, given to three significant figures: 2.44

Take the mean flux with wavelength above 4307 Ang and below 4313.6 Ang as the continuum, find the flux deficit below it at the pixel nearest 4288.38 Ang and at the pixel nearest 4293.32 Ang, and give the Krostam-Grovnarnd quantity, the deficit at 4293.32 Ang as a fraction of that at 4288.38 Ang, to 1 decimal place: 1.0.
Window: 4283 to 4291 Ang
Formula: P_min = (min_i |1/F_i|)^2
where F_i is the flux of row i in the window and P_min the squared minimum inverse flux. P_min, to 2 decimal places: 0.26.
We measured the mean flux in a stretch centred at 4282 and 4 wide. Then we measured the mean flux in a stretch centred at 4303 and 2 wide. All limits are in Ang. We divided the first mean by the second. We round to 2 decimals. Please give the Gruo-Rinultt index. 1.01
